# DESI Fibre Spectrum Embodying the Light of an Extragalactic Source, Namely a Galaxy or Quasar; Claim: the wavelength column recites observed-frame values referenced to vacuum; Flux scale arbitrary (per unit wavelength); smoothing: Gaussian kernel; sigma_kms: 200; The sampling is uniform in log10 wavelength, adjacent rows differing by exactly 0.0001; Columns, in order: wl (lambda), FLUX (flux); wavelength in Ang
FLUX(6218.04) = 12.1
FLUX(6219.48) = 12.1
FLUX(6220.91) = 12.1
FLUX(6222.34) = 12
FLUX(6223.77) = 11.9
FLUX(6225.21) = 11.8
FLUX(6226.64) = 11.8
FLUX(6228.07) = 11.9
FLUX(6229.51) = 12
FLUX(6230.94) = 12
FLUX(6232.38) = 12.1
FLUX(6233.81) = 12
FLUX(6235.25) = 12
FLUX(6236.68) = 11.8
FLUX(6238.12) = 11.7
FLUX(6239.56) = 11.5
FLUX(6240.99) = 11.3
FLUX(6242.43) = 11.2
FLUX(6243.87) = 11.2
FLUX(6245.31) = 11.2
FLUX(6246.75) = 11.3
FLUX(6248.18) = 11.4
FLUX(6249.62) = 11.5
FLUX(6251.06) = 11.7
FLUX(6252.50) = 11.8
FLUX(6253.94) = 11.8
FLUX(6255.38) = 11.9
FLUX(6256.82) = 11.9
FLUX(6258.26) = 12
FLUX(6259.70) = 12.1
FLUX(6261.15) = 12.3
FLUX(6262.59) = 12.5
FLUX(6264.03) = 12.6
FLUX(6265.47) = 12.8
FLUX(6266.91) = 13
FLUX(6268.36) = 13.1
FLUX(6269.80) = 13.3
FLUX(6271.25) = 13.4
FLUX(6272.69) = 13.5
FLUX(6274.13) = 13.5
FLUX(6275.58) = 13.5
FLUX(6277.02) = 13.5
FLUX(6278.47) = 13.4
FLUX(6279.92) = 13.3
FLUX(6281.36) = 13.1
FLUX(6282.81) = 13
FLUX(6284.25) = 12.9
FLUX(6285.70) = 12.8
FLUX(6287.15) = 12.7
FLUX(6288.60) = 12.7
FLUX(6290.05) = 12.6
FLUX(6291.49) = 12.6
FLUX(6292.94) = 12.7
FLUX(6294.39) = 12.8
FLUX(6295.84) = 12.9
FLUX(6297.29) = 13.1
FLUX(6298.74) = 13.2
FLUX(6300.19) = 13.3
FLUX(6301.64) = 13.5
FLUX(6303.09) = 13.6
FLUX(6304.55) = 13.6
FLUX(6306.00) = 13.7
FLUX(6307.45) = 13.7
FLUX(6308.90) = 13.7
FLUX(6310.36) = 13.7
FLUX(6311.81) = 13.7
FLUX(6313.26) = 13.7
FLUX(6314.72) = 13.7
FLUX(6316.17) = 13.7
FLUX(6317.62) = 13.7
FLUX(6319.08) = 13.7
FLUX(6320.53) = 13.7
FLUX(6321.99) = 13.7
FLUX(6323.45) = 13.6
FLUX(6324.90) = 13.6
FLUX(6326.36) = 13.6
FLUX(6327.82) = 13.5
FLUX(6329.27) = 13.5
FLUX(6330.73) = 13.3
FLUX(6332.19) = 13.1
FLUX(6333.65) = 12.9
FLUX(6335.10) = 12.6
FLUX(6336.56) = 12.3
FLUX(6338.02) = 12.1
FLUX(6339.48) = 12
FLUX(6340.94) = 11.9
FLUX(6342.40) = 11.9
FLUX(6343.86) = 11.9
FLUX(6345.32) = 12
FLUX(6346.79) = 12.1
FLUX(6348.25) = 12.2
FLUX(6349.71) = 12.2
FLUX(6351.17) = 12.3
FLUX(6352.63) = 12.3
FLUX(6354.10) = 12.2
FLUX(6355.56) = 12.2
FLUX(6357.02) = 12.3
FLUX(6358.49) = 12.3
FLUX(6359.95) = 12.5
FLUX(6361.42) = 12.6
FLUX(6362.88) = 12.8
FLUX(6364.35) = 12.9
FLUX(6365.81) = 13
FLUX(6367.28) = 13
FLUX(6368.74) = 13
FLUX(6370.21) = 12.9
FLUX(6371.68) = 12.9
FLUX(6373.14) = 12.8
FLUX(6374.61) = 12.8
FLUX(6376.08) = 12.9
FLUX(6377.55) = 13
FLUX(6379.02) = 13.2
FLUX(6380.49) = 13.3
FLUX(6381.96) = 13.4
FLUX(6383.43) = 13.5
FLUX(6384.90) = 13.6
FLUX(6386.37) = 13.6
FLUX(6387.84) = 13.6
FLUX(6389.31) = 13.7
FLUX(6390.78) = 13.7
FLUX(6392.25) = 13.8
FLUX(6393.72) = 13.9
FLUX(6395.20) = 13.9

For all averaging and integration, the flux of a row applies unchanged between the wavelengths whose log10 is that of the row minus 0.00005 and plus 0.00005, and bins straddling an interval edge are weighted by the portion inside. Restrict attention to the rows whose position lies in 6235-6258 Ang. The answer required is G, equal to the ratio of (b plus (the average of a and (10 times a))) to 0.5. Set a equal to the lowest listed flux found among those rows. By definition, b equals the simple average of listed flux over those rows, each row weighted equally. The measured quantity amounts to 146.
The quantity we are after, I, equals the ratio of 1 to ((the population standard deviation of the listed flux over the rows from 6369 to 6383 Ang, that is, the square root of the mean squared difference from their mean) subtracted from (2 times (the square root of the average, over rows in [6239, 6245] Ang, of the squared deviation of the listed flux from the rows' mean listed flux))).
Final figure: 28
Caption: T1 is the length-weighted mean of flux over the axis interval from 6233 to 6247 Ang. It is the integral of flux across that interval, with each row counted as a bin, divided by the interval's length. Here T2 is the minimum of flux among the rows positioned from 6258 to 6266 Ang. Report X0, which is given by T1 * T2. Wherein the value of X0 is 138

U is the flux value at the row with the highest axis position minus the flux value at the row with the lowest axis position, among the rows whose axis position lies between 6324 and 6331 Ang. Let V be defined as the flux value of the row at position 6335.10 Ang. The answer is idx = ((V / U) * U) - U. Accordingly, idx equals 12.90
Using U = -0.3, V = 12.6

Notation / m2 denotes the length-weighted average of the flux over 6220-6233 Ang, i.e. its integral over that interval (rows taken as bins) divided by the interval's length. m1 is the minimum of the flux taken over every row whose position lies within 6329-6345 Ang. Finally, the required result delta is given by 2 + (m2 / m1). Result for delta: 3.00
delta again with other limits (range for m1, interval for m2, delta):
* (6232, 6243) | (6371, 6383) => 3.16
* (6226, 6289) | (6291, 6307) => 3.18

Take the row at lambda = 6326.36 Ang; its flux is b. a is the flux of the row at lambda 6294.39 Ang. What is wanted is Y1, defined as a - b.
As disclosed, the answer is -0.8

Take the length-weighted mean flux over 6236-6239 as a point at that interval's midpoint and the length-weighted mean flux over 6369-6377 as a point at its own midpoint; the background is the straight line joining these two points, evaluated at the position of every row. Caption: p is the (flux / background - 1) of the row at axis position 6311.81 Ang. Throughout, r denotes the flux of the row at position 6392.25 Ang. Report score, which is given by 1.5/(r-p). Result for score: 0.110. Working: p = 0.110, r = 13.8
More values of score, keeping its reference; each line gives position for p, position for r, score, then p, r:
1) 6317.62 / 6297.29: 0.115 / 0.106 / 13.1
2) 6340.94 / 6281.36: 0.114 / -0.055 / 13.1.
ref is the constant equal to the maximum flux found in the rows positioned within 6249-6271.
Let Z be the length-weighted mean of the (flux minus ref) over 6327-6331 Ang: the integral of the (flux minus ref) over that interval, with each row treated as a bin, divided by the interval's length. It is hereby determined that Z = 0.15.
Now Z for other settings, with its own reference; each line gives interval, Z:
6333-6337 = -0.69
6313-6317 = 0.40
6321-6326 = 0.33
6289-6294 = -0.65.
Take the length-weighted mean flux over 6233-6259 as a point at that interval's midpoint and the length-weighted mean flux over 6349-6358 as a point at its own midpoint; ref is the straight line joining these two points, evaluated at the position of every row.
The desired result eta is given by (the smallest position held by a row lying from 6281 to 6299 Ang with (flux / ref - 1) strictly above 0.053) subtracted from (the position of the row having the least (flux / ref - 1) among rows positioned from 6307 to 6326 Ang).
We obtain 43.5 Ang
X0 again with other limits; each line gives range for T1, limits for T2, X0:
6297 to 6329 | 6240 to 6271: 152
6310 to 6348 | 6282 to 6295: 164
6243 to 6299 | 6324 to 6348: 150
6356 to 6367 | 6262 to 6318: 158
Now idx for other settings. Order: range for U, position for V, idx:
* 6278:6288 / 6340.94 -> 12.60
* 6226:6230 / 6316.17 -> 13.50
